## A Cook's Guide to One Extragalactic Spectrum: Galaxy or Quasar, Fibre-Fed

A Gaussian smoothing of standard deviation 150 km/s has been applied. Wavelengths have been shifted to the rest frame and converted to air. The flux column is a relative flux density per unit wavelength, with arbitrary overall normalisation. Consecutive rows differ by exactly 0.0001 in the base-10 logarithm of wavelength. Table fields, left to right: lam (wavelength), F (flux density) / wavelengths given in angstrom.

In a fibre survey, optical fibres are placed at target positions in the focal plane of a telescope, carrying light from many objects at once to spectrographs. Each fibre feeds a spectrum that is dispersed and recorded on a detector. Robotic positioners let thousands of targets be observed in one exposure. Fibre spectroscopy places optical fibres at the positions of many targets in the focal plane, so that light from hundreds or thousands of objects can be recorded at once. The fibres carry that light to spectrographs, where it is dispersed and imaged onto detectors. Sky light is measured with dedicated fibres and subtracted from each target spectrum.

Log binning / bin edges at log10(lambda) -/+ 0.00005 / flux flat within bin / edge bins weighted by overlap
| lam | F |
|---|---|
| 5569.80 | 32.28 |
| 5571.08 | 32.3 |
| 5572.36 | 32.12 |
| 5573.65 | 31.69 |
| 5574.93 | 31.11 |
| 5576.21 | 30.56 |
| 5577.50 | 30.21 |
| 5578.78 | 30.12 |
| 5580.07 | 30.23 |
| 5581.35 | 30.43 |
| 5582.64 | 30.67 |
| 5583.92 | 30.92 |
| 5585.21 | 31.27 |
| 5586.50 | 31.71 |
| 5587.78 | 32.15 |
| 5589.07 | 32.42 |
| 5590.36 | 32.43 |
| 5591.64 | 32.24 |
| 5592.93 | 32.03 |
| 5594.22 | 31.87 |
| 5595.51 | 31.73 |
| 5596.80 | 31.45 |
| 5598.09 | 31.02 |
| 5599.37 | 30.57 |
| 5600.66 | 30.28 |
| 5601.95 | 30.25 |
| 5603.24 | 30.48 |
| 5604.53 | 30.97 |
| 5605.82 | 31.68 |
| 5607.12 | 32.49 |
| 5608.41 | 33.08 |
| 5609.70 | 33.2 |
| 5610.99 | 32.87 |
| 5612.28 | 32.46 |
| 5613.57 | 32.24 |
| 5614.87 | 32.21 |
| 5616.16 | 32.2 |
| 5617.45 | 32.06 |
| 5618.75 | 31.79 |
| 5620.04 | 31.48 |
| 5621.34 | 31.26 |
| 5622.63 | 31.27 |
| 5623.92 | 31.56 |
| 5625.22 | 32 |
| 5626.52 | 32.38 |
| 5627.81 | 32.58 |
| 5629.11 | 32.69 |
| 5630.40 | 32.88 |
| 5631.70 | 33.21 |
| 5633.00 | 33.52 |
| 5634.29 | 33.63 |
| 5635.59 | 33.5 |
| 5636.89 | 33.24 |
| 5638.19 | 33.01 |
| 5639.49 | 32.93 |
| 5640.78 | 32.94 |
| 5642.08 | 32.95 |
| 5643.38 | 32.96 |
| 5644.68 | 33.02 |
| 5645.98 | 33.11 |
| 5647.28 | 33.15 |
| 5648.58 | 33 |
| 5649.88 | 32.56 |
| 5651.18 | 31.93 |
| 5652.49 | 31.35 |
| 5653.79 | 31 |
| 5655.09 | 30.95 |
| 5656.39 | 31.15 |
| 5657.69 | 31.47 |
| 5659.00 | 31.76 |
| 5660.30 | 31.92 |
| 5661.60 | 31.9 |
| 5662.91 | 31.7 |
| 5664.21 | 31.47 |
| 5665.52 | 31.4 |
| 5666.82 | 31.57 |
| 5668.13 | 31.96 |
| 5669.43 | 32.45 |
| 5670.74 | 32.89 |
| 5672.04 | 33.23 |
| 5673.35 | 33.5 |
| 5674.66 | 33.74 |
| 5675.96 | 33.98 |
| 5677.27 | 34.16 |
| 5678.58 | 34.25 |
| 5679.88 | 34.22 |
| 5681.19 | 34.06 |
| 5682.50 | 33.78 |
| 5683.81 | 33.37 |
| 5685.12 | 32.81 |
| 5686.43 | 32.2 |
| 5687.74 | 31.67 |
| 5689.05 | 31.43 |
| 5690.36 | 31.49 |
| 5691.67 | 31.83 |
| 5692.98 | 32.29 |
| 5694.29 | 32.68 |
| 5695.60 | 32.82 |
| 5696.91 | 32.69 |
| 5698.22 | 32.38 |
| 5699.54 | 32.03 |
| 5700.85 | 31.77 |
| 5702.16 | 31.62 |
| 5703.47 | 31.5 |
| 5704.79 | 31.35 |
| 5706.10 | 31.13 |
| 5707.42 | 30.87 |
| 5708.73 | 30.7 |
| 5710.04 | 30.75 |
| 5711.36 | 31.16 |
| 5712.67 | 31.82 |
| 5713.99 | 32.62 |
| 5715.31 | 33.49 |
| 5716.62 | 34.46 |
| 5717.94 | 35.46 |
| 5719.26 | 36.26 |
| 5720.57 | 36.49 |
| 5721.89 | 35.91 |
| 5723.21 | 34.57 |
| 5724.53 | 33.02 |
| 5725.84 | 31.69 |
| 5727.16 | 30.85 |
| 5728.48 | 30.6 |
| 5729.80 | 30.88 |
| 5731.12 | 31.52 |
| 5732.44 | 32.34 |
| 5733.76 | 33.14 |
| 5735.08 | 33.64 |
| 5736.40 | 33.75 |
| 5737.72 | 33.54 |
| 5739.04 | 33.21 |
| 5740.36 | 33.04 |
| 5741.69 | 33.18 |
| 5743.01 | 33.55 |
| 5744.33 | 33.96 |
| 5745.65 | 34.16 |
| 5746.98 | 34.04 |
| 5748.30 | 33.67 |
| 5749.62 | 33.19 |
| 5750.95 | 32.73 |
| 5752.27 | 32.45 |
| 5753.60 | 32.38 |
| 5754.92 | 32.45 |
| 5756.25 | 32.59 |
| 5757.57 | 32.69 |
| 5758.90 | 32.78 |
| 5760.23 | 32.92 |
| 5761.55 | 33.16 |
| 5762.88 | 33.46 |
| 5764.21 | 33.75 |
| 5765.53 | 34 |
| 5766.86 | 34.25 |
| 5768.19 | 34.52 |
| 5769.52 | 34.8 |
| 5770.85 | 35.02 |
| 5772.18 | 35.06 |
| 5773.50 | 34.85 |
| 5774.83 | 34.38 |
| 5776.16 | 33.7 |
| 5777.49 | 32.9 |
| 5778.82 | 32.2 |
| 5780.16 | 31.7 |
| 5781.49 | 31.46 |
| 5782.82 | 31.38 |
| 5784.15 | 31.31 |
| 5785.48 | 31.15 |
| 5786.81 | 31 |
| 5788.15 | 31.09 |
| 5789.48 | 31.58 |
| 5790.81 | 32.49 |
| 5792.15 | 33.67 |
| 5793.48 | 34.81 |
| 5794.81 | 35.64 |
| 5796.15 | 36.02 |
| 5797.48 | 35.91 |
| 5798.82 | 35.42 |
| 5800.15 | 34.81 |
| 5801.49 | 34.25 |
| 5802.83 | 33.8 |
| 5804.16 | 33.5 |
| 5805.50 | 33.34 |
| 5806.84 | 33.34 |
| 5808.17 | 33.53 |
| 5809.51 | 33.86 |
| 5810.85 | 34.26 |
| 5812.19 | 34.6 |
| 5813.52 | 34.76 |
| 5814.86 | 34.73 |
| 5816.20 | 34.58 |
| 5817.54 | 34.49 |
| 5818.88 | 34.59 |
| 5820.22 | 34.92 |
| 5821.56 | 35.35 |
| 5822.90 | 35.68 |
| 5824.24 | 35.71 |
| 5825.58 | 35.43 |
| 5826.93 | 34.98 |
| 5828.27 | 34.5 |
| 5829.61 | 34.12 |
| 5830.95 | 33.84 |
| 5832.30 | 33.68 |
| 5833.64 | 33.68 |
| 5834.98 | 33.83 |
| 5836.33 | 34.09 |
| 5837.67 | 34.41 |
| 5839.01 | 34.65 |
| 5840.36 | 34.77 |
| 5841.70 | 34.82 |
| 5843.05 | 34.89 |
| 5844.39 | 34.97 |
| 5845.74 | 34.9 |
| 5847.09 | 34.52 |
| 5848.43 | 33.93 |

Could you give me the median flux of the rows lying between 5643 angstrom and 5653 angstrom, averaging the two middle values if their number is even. 33.0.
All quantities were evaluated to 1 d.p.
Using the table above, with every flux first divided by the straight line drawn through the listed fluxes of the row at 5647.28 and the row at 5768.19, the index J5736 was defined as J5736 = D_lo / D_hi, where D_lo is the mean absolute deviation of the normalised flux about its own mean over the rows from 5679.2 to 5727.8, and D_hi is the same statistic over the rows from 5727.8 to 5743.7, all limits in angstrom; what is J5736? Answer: 1.4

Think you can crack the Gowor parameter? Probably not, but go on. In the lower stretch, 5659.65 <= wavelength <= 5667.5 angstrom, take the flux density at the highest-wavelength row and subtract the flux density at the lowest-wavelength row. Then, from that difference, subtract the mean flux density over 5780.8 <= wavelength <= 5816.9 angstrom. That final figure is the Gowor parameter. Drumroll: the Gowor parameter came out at -33.9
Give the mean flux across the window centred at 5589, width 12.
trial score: 31.9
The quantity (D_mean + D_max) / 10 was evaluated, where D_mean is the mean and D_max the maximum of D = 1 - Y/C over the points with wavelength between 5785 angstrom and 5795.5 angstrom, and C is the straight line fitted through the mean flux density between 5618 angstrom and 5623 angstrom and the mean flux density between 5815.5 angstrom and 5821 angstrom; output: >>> 0.014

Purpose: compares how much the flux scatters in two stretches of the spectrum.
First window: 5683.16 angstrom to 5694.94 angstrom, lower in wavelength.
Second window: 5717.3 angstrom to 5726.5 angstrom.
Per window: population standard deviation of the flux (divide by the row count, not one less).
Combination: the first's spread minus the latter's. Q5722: -1.05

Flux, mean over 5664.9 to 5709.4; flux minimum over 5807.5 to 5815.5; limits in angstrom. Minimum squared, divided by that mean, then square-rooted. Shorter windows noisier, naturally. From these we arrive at 5.88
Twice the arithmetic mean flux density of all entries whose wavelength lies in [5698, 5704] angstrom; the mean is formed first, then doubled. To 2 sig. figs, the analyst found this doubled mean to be 64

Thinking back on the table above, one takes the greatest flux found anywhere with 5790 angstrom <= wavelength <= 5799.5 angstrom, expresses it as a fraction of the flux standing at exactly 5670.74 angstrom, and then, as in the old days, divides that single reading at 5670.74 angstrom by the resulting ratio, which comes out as 30.0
